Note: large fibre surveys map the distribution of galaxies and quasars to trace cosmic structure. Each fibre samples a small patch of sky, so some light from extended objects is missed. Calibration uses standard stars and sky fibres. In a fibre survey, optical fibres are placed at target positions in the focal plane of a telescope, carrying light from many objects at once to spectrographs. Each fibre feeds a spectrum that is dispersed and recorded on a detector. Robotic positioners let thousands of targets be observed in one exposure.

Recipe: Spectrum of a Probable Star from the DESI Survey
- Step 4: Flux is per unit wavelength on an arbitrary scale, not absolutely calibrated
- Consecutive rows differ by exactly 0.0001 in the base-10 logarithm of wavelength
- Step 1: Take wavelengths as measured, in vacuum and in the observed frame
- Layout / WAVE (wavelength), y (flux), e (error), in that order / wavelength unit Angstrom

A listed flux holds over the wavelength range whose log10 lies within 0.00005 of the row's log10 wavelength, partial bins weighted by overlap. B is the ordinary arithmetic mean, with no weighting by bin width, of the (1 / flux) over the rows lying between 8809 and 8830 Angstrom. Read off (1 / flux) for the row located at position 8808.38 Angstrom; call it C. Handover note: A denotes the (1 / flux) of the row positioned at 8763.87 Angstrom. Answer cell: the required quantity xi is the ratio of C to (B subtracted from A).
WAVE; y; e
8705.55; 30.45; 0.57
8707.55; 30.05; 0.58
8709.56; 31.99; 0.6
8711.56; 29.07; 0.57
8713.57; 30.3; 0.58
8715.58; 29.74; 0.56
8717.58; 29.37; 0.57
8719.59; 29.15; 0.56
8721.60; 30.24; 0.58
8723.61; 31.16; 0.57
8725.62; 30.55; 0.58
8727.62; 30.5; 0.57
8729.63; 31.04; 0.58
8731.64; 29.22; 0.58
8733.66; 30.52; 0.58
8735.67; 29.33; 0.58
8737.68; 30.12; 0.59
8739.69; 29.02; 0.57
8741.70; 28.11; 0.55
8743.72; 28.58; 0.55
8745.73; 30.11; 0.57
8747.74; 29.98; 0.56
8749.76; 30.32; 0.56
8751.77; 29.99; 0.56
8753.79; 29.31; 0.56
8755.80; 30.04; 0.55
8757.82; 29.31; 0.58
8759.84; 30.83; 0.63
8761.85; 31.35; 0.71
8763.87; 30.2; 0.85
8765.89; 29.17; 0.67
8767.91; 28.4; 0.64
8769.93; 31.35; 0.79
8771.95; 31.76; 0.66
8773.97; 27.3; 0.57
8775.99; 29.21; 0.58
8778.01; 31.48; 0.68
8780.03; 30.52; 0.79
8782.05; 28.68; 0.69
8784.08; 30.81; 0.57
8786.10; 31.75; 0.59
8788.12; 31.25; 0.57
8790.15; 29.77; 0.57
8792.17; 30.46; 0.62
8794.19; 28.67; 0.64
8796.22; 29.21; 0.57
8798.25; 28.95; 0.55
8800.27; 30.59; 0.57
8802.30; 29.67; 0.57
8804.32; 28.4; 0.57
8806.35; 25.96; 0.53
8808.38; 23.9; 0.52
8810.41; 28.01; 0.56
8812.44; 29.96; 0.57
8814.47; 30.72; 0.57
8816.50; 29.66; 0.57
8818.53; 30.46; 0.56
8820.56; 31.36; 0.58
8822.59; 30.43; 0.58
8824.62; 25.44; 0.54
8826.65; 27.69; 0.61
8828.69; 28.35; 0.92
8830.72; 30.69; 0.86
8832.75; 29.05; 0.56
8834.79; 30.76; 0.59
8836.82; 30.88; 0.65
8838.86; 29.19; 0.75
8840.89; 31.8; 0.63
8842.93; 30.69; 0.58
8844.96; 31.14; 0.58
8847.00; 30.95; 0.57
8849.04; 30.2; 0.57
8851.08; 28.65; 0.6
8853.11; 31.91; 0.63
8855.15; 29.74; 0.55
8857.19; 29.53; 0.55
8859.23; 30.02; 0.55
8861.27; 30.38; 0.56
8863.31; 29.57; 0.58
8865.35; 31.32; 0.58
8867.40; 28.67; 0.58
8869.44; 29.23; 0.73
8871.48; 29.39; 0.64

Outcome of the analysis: -33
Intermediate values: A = 0.0331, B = 0.0344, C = 0.0418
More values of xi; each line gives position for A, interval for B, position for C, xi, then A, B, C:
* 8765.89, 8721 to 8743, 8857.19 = 38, 0.0343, 0.0334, 0.0339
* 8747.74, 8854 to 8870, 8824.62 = -184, 0.0334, 0.0336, 0.0393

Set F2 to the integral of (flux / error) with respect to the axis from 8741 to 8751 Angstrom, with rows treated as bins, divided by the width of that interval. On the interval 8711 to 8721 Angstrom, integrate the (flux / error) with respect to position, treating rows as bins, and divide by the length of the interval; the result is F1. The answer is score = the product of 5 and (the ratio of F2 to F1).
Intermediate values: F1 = 52.0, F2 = 52.8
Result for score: 5.07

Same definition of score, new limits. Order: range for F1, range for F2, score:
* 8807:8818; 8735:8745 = 5.02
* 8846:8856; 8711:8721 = 5.01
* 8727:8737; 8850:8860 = 5.01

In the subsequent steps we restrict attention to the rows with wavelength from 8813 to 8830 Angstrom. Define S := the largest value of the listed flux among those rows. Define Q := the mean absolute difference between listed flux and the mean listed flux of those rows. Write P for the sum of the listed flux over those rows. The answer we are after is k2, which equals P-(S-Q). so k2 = 204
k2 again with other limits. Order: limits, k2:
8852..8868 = 210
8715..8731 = 211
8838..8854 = 214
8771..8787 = 211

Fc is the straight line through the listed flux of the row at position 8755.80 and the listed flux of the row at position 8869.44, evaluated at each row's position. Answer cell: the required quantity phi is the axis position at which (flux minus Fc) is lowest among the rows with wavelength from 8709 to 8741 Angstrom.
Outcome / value 8711.56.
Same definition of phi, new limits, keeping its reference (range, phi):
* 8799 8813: 8808.38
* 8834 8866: 8851.08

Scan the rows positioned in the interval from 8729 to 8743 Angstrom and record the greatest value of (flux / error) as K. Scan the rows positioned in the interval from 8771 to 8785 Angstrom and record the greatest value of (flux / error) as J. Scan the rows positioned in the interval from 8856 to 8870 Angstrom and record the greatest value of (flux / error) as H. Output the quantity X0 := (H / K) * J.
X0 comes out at 55.1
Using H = 54.6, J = 54.1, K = 53.5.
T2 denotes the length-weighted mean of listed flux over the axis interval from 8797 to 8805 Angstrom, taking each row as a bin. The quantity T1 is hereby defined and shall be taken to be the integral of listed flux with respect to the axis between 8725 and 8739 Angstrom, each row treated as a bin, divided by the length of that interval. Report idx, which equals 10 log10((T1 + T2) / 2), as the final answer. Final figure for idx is 14.74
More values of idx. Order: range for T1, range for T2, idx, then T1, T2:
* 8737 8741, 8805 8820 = 14.62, 29.4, 28.5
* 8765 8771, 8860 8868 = 14.75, 29.7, 30.0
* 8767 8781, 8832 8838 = 14.79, 30.0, 30.2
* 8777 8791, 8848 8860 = 14.82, 30.6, 30.0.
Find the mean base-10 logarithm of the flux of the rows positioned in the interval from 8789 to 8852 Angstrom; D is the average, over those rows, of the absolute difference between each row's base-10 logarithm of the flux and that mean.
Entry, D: 0.020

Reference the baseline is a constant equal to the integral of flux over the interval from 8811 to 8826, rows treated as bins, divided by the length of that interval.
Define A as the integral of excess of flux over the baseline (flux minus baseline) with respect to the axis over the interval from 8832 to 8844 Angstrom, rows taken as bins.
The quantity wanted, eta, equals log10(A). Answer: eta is 0.98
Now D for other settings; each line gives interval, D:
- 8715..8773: 0.011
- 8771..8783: 0.021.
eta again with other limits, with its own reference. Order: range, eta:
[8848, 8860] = 0.66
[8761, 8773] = 0.94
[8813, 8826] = -1.43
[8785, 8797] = 0.84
